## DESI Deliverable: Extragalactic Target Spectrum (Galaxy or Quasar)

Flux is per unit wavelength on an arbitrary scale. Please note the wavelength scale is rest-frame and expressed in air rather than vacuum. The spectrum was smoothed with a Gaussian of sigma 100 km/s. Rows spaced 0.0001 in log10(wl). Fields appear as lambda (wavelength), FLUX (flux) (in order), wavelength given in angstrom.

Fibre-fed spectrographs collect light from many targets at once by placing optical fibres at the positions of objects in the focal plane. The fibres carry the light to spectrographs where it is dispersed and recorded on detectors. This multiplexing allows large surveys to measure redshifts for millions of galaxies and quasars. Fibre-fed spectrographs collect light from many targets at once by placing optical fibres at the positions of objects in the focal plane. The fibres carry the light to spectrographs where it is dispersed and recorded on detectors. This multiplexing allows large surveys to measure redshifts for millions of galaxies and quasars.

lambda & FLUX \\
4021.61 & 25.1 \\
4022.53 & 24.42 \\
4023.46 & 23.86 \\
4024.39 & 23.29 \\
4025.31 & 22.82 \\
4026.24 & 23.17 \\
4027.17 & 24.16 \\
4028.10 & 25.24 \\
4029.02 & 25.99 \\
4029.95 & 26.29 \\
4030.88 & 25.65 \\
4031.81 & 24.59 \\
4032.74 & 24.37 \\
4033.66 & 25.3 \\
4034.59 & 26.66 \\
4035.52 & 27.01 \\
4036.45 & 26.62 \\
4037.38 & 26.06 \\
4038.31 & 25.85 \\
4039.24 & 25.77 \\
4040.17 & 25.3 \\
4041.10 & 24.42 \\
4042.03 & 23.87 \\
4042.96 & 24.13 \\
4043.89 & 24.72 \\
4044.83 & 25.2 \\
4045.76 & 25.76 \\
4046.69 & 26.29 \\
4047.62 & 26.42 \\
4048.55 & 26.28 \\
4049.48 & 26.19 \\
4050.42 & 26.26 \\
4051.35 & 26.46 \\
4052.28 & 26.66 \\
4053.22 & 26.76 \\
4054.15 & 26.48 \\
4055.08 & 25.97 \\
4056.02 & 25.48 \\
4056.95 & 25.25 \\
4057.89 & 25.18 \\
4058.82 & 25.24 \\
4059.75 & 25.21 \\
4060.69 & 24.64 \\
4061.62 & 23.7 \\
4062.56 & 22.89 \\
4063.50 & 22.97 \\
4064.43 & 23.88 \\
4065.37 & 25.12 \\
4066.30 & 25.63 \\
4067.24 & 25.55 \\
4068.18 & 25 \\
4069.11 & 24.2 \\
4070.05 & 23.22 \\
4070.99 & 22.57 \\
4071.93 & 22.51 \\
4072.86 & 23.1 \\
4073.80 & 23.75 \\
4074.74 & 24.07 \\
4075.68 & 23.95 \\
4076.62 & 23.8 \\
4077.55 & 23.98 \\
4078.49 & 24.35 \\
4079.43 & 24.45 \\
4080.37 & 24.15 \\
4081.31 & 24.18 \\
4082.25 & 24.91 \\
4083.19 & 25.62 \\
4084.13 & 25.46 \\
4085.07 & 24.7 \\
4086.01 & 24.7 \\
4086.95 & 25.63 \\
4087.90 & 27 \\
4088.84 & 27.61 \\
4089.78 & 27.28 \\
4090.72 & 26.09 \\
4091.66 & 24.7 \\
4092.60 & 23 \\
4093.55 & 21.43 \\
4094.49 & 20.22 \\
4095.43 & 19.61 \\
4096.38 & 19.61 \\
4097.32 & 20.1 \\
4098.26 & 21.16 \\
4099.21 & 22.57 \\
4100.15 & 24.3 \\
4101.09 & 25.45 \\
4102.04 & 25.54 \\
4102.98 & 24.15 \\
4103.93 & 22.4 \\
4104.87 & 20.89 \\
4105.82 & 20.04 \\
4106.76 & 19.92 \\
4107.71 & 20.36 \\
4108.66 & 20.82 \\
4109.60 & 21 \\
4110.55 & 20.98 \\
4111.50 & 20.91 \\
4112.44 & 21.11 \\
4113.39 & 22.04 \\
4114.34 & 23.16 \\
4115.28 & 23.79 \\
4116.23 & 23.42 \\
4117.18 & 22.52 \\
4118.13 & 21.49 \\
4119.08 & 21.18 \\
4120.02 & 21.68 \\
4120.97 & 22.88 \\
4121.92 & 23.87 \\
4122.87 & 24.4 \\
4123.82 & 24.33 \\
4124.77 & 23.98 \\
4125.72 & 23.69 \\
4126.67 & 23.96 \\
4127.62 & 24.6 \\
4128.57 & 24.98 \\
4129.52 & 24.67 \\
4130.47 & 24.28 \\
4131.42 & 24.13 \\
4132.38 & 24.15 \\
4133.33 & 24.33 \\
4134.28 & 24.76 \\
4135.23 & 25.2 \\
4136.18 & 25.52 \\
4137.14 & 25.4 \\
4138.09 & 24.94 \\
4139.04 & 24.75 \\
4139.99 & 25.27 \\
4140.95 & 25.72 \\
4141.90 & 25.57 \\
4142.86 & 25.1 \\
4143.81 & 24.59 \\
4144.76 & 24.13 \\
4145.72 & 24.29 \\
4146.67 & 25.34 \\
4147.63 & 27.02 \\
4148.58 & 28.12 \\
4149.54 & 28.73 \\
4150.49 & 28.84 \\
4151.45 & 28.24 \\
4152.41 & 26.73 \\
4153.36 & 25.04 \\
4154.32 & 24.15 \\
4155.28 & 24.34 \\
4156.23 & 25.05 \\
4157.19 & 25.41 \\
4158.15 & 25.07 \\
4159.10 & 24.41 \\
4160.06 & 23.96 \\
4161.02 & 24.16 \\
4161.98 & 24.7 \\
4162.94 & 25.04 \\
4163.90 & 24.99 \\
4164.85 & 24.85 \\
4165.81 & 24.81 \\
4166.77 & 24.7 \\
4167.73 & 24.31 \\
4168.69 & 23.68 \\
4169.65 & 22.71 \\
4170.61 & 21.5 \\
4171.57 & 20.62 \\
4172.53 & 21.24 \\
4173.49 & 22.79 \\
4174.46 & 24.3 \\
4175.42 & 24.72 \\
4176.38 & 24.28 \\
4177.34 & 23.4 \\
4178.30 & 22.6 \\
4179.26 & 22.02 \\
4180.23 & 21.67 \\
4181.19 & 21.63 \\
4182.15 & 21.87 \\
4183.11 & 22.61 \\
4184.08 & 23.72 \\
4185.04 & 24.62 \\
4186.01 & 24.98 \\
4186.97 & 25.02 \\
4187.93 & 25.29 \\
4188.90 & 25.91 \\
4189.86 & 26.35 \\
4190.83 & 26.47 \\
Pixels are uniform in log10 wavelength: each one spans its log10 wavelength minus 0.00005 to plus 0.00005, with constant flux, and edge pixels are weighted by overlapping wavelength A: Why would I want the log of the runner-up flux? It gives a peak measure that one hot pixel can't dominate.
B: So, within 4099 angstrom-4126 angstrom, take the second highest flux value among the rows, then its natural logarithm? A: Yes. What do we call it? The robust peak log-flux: 3.24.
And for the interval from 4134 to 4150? 3.34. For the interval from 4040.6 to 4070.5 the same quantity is 3.28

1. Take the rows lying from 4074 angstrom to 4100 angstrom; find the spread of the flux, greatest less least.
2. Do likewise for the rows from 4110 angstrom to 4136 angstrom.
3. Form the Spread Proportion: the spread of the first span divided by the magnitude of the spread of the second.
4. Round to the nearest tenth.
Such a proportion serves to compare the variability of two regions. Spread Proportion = 1.9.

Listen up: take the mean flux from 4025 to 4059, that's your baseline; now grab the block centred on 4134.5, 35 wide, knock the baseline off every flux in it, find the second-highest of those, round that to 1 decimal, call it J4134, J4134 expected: 3.2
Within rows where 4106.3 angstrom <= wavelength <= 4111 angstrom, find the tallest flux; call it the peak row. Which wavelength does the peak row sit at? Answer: 4109.60 angstrom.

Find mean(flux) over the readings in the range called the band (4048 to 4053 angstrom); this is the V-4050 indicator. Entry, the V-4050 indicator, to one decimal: 26.4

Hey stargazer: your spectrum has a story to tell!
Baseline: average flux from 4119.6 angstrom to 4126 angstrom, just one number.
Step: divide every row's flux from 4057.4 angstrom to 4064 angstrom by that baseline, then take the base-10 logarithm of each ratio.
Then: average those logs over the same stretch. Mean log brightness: 0.013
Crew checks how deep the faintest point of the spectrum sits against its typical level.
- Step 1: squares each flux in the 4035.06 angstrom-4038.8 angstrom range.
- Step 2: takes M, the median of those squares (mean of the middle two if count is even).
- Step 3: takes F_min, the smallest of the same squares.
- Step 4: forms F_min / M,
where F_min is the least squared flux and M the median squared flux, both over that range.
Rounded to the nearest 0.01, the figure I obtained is 0.96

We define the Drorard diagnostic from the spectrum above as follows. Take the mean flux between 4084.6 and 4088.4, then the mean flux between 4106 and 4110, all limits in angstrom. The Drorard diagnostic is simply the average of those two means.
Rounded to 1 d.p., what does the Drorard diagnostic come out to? 23.0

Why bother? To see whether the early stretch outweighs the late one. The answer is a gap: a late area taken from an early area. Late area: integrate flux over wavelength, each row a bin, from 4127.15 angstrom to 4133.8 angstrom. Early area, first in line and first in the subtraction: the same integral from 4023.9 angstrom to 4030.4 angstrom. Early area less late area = -4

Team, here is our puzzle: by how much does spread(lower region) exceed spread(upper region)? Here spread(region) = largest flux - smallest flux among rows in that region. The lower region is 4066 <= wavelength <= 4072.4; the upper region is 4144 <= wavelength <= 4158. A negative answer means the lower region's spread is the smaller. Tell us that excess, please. -1.6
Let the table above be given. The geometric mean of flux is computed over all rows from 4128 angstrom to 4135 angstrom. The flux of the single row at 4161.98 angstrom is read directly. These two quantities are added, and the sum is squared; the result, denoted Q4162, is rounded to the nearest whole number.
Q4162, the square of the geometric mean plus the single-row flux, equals 2418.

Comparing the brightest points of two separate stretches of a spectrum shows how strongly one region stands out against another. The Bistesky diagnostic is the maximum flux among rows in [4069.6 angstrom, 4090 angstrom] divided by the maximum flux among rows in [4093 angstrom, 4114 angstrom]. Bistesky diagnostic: 1.08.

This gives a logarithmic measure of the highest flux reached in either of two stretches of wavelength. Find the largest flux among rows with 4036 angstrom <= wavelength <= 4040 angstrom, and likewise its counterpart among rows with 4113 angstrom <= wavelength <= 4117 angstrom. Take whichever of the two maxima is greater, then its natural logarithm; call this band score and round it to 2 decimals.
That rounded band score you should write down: 3.28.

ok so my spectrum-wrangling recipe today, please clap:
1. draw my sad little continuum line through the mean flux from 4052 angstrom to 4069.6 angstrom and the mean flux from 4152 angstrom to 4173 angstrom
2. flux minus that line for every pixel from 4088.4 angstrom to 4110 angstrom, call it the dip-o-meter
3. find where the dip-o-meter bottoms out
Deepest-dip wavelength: 4095.43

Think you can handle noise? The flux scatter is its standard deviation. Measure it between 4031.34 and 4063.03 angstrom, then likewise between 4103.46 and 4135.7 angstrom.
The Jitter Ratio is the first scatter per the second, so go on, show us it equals 0.61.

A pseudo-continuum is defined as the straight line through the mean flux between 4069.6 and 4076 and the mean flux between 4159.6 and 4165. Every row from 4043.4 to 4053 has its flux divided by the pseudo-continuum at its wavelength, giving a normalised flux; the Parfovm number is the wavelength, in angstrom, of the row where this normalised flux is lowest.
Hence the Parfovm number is 4043.89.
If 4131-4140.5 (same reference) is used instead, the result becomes 4131.42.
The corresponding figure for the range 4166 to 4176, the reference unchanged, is 4171.57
